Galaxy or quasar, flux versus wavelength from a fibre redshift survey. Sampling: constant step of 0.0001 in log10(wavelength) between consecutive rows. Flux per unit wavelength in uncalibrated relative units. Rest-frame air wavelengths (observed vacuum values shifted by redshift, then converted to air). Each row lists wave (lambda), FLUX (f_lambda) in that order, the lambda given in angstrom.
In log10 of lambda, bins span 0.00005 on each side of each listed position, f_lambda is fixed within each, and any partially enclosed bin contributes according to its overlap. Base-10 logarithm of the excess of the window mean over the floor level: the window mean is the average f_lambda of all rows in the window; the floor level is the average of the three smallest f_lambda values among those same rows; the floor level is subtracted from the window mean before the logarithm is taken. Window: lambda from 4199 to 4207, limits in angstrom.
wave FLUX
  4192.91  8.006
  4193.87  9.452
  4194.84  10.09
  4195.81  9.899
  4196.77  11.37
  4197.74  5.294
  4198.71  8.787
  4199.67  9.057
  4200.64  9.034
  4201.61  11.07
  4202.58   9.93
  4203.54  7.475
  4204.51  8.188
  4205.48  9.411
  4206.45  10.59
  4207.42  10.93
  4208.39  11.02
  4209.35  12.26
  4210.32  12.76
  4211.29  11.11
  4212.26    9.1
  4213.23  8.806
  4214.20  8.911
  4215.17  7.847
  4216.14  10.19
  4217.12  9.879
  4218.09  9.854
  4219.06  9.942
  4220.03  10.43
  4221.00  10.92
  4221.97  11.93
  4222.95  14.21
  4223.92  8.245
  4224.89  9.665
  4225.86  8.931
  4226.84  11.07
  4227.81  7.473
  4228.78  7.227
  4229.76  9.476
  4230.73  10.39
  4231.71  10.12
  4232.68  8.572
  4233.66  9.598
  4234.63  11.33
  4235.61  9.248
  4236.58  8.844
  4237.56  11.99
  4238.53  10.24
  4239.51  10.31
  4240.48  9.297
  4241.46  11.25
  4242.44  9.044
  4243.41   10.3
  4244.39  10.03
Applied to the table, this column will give 0.046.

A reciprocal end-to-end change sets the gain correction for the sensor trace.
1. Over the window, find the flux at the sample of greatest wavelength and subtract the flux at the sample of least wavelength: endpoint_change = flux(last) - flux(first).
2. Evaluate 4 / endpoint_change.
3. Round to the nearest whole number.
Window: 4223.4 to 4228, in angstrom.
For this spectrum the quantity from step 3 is -5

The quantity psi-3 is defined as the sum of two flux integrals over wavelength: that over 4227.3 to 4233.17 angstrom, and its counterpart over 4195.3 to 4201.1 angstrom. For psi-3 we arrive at 104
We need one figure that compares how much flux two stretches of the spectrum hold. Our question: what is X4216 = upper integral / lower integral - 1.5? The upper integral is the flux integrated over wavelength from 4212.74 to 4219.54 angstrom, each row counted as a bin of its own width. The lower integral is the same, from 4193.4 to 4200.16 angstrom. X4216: -0.47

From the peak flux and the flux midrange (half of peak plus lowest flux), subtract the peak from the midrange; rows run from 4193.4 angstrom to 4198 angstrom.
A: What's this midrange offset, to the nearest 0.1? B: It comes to -3.0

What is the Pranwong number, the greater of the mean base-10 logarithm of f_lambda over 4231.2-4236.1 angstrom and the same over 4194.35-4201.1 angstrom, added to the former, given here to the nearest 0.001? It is 1.976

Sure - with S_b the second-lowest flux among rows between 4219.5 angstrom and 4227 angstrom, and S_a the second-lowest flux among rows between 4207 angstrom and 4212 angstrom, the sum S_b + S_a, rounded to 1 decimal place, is 20.0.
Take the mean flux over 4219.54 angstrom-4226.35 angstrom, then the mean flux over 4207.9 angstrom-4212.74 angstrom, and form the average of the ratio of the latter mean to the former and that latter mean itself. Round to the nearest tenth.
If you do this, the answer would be 6.2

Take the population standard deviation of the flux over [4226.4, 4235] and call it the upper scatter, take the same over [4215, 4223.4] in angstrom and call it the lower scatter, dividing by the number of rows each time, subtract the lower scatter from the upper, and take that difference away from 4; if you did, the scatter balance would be 4.3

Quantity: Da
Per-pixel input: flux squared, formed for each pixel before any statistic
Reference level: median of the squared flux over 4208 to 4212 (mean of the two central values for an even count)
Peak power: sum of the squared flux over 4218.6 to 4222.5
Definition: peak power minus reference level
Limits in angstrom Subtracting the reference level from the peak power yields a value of 332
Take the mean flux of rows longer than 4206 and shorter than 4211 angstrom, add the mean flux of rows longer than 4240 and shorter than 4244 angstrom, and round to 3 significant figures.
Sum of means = 21.5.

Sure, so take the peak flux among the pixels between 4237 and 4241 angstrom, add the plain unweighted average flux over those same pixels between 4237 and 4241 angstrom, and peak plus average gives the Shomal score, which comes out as 22.4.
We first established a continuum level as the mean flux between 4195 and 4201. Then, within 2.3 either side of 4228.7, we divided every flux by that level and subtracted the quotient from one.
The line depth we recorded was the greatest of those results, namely 0.19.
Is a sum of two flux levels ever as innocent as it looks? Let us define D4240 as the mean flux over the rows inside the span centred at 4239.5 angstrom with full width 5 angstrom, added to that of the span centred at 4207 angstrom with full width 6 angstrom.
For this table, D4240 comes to 21.0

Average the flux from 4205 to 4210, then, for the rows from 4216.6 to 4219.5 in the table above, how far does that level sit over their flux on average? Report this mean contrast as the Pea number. 1.0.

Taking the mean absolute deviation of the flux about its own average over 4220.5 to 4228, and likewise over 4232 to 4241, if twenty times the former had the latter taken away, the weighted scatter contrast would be 33.6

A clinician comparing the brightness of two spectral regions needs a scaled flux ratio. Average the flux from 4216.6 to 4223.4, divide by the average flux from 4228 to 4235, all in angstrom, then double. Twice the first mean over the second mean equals 2.3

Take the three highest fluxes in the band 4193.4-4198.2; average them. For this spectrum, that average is 10.5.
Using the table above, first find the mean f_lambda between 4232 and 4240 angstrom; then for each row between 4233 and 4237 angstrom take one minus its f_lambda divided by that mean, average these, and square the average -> 0.001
